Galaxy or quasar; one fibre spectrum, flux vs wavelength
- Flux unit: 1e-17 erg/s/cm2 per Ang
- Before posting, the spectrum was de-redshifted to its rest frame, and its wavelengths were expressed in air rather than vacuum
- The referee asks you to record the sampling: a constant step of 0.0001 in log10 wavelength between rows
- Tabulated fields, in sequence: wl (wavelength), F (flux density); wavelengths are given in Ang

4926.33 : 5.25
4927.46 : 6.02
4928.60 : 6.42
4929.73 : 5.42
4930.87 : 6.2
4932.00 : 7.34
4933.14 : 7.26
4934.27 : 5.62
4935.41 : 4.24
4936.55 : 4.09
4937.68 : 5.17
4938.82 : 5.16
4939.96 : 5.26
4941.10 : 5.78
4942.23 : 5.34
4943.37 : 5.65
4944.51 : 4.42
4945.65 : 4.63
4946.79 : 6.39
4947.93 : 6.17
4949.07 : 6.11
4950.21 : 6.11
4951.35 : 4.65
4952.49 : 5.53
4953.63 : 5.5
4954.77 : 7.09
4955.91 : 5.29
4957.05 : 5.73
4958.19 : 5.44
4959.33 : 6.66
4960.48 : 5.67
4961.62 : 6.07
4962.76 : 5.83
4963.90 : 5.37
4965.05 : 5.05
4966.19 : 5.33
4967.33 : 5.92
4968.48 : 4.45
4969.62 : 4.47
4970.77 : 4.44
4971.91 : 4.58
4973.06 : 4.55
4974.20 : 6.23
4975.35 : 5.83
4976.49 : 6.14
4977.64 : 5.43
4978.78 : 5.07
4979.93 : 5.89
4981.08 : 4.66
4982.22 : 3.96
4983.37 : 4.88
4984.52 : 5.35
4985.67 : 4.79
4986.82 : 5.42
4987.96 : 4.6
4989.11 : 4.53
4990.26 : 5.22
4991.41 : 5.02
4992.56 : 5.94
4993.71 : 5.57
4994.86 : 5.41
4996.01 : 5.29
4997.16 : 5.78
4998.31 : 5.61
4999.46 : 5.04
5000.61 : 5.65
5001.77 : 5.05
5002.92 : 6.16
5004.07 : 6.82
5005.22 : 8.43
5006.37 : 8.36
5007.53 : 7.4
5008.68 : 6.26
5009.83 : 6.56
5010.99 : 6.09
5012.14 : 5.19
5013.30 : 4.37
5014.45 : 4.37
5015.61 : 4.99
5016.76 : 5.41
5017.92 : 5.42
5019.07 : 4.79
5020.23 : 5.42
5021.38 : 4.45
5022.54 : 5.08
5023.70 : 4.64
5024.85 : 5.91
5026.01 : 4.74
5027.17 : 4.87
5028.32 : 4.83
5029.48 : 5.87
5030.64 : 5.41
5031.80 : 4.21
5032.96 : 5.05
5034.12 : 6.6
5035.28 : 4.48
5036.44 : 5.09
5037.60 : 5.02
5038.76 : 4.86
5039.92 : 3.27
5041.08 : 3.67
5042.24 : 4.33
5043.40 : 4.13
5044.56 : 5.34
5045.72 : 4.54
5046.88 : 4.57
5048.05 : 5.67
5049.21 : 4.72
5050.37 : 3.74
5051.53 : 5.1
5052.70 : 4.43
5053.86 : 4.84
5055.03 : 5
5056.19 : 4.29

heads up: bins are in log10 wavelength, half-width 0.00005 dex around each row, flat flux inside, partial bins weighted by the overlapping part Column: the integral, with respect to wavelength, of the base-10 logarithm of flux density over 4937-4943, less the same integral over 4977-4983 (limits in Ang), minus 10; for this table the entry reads -9.8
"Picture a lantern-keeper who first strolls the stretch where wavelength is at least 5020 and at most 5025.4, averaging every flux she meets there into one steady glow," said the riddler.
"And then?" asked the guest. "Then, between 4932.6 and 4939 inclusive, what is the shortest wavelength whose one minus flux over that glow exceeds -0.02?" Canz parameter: 4935.41 Ang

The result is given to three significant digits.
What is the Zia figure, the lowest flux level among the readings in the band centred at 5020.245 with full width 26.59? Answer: 4.21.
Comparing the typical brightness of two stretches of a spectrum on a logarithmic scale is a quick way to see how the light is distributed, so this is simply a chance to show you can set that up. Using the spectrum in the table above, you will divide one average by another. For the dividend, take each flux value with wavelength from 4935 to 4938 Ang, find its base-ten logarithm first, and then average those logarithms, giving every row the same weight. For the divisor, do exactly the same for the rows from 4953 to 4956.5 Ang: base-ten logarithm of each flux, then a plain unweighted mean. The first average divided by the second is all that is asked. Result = 0.84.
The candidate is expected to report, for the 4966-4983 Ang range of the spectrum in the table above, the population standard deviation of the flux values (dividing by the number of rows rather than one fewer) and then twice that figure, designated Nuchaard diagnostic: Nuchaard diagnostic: 1.4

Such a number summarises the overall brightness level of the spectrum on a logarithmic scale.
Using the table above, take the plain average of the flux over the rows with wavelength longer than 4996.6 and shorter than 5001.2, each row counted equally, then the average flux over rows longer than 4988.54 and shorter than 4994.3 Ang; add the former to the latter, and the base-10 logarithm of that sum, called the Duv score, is 1.03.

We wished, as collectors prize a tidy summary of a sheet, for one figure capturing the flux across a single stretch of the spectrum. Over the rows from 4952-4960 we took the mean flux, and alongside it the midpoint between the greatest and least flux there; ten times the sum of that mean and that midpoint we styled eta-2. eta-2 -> 121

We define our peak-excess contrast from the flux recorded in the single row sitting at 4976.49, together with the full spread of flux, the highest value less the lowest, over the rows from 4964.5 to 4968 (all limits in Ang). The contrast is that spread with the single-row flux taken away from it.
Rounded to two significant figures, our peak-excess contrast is -5.3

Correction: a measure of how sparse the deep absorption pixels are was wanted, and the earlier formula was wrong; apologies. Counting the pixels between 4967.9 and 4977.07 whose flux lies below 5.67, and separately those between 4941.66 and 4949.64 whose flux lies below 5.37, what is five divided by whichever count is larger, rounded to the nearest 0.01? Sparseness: 1.00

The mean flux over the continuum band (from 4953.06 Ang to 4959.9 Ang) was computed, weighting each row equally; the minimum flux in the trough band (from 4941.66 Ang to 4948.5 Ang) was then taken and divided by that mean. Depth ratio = 0.74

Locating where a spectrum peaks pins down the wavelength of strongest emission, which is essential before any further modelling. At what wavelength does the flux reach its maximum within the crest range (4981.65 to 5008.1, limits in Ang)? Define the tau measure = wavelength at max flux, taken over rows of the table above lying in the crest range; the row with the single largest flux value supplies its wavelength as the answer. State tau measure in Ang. 5005.22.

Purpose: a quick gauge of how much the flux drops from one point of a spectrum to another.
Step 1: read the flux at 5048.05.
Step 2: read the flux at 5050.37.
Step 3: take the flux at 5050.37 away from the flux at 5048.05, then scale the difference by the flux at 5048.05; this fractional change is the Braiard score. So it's 0.34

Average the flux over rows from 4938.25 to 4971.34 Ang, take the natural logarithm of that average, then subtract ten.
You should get -8.30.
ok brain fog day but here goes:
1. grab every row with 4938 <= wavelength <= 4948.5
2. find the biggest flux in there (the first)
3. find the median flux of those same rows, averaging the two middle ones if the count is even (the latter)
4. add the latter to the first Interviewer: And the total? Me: 11.7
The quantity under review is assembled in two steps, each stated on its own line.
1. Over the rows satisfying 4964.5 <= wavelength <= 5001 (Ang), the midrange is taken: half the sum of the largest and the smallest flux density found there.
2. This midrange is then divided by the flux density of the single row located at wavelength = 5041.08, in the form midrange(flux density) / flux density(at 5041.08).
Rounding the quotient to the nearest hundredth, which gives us 1.39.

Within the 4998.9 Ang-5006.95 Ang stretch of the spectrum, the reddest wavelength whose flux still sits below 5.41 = 5001.77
